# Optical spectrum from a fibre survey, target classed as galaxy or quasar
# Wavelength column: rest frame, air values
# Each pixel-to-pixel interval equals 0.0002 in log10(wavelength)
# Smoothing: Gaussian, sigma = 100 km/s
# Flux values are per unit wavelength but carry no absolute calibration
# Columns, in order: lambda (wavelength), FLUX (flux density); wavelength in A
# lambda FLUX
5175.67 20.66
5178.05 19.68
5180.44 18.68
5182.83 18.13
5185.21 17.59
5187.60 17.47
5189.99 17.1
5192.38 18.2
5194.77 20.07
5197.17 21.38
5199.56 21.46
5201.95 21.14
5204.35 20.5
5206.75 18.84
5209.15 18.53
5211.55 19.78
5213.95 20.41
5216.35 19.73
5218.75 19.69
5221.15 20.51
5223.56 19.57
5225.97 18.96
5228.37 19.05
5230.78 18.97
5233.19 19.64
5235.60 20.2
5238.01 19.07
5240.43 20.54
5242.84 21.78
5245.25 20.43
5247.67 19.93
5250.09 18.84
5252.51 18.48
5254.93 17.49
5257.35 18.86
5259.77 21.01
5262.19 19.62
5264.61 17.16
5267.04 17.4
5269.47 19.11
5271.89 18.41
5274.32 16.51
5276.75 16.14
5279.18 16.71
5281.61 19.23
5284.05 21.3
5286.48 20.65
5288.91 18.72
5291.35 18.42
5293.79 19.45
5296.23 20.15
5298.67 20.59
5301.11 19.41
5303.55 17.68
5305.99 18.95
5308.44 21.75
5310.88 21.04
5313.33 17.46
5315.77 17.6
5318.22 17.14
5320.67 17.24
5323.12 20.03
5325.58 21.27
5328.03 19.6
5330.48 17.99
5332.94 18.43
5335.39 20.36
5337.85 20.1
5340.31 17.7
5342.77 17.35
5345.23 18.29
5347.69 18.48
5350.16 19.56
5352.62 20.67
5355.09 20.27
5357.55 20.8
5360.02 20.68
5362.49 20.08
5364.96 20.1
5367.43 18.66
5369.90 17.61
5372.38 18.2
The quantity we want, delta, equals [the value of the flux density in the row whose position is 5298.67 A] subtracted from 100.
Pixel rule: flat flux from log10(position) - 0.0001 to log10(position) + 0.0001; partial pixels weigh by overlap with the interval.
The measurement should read 79.4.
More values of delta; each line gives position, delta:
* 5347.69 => 81.5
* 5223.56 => 80.4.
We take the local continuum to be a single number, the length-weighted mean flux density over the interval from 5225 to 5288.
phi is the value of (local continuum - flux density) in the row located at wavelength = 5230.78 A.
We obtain 0.1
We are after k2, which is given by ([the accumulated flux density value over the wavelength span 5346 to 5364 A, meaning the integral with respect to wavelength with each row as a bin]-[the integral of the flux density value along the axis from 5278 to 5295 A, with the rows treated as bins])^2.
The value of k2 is 1151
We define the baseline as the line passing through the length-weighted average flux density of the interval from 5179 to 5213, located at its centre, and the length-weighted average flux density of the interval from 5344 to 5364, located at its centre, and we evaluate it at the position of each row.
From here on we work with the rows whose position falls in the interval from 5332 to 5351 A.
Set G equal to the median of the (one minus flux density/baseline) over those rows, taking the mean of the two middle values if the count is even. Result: 0.07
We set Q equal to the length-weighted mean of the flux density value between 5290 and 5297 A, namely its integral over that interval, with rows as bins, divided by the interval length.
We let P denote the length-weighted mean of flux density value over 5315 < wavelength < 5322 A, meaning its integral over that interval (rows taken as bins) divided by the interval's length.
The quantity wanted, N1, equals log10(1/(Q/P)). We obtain -0.045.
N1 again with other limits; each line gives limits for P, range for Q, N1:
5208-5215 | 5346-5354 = 0.001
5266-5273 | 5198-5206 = -0.058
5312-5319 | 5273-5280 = 0.026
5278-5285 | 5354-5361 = -0.035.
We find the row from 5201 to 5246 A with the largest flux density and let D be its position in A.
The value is 5242.84 A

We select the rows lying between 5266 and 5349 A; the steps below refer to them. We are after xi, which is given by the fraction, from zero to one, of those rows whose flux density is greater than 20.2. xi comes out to 0.21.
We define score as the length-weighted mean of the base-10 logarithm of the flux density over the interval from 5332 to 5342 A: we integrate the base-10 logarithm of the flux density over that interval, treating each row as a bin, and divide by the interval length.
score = 1.28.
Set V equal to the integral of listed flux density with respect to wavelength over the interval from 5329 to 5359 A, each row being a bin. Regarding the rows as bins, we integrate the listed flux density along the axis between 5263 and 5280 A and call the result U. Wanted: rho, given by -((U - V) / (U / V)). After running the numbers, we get 543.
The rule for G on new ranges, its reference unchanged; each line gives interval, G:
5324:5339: 0.00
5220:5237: -0.01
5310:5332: 0.09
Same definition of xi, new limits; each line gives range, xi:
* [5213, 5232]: 0.25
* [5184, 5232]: 0.30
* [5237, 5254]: 0.43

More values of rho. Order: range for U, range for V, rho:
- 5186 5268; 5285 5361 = -119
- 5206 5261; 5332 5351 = -239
